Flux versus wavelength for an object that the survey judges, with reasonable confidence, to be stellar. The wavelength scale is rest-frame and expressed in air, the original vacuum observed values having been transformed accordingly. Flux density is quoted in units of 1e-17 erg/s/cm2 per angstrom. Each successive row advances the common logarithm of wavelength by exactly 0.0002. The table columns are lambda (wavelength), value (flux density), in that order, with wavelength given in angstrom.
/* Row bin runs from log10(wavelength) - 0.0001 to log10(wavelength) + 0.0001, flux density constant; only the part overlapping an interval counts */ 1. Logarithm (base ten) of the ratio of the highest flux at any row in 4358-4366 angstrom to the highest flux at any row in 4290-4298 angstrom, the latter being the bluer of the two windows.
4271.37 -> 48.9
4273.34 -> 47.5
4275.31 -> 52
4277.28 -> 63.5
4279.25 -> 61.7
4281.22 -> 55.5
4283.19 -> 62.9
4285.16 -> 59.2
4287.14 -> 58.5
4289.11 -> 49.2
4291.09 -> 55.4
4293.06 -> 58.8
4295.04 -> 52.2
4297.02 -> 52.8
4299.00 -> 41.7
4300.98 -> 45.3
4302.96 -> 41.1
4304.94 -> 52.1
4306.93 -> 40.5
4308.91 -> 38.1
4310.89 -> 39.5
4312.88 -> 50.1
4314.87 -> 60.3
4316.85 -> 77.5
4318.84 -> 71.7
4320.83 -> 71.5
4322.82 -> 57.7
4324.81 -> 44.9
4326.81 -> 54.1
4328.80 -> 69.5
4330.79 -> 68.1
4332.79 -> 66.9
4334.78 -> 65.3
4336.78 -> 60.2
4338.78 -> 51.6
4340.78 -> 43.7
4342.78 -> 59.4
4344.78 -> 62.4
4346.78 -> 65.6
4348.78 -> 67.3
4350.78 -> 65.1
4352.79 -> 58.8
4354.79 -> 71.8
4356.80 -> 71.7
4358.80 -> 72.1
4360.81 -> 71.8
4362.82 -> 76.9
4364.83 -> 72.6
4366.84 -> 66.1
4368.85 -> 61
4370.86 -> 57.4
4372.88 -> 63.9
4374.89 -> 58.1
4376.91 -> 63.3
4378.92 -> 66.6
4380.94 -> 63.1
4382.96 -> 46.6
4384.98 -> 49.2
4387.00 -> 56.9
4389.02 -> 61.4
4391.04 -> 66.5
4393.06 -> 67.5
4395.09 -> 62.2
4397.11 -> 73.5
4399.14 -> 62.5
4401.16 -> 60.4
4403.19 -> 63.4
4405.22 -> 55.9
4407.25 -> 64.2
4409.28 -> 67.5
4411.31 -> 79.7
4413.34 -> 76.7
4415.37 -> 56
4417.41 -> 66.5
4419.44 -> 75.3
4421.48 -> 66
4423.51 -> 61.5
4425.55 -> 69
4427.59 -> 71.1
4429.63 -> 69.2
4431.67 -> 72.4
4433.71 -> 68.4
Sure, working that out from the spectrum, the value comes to 0.12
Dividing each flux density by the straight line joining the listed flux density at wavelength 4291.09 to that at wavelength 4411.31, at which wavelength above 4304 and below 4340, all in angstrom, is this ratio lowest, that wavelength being 4308.91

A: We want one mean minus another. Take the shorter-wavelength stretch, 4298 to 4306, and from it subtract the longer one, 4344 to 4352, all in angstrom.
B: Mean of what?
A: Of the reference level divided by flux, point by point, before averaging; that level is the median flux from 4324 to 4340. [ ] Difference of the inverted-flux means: 0.44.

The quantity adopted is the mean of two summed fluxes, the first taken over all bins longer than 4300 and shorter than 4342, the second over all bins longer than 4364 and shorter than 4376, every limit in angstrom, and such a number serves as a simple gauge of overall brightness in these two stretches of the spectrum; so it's 774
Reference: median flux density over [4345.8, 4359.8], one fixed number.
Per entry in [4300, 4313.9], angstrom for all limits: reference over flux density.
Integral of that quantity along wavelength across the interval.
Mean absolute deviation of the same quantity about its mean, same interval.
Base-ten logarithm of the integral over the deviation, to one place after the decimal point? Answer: 2.1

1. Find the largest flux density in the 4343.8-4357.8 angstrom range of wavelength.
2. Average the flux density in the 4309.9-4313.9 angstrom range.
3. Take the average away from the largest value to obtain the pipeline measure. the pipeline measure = 27.0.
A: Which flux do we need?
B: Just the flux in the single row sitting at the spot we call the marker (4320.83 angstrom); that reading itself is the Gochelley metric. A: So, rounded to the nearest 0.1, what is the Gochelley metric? 71.5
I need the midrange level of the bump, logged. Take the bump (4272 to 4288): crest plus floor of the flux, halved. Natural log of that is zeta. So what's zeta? 4.02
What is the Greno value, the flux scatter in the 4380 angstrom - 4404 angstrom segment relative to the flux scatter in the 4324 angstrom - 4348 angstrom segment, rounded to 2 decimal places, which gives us 0.84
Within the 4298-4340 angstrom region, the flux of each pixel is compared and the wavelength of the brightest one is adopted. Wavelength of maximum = 4316.85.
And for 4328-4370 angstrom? 4362.82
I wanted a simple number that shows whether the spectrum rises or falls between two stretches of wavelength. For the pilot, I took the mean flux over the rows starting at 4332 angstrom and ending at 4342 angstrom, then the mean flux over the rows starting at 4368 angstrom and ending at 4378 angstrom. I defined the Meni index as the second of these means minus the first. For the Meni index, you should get 3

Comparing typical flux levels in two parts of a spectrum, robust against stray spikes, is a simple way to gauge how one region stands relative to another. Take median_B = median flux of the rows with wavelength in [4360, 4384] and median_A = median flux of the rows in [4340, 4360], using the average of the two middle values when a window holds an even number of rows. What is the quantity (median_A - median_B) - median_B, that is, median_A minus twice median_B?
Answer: -62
